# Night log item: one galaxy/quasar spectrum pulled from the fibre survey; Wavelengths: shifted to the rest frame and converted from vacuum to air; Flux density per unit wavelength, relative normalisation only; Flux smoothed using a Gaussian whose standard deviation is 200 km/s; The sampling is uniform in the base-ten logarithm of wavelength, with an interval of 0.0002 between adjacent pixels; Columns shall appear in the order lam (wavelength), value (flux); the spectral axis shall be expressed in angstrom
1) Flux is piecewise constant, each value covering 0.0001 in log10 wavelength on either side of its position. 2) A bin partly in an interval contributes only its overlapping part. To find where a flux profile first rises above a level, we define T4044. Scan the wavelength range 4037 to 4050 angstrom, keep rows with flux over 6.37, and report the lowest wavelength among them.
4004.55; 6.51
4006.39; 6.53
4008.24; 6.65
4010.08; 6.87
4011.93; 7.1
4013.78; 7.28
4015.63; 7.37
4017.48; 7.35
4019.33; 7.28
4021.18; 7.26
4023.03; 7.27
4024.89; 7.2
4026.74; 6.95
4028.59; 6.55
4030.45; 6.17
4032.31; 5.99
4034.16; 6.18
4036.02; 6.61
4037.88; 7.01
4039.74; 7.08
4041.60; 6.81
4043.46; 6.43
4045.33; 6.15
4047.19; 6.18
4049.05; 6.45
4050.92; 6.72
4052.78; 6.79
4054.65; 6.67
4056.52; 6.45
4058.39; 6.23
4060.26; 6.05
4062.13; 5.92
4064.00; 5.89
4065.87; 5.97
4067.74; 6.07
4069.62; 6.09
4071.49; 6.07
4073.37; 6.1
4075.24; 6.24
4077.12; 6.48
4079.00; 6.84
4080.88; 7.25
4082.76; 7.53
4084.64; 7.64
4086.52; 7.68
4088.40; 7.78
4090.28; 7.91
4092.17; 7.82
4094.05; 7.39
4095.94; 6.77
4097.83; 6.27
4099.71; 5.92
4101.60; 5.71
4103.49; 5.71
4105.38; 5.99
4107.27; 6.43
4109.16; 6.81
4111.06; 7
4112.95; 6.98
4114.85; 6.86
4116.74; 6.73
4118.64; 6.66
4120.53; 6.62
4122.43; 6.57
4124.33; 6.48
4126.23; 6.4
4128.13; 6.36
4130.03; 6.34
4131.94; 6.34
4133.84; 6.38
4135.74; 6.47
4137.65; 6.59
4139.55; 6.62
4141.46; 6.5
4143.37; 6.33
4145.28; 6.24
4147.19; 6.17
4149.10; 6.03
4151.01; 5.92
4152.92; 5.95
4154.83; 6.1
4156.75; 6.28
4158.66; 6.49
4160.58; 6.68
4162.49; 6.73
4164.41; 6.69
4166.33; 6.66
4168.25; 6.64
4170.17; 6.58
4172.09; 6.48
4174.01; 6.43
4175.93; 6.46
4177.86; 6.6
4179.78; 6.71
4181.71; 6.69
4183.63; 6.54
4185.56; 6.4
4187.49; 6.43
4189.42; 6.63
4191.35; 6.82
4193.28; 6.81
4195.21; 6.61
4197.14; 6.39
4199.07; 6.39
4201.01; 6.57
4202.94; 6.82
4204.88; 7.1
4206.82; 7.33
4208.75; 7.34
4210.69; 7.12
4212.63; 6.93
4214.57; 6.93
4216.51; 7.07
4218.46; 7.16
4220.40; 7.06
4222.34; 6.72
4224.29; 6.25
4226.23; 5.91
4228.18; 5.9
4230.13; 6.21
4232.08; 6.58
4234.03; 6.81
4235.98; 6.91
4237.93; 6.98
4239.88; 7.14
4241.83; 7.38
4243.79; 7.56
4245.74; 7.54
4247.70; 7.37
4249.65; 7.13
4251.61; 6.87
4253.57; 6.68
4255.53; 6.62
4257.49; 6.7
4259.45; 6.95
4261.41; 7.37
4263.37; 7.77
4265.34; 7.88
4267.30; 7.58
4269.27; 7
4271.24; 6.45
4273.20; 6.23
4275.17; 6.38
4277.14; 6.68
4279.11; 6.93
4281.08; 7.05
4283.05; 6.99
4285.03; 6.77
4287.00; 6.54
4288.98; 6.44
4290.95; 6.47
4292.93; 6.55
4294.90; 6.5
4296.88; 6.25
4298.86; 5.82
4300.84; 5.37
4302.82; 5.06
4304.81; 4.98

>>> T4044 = 4037.88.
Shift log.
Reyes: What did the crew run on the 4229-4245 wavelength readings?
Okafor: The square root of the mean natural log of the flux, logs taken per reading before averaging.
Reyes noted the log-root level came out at 1.39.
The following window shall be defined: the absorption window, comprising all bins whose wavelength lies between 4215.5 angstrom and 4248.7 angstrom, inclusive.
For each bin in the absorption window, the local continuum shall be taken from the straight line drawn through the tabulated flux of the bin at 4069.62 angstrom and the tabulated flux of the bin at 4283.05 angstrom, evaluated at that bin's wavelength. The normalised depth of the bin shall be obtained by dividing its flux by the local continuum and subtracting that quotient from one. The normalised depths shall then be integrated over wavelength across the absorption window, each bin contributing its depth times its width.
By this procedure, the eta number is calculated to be -0.39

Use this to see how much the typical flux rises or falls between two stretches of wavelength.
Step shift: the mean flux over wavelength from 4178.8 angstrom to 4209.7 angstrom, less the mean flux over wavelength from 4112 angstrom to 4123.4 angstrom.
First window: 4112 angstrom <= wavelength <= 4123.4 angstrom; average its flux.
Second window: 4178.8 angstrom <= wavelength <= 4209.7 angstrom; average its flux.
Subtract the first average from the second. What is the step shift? 0.0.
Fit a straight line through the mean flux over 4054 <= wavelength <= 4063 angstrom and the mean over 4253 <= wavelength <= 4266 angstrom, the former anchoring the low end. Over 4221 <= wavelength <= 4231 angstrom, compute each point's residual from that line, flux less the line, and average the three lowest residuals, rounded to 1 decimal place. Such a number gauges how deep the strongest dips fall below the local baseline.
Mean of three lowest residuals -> -1.0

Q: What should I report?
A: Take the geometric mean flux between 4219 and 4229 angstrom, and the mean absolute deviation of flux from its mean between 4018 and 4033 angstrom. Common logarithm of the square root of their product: 0.23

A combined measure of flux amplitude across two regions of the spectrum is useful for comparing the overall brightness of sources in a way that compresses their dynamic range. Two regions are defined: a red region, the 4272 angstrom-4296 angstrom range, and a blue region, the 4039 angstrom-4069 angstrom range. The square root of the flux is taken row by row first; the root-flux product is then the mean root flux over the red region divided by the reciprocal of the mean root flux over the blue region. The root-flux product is 6.49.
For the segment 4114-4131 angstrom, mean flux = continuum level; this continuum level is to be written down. 6.56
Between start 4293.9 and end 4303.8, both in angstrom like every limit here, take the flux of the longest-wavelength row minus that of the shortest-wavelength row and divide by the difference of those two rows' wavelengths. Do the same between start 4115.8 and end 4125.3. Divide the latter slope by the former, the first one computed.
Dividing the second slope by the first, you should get 0.2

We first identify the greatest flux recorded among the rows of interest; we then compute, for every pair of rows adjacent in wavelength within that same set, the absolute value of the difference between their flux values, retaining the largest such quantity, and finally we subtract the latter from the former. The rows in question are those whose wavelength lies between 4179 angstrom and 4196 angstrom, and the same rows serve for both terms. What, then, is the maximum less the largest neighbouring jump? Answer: 6.62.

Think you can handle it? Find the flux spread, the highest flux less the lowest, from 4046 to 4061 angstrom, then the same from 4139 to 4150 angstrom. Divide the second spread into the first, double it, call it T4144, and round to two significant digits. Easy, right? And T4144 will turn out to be 2.5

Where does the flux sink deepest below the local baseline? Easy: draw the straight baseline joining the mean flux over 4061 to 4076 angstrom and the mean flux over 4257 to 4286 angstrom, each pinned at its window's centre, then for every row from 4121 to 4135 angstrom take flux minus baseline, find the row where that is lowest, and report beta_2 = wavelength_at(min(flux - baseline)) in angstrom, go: 4131.94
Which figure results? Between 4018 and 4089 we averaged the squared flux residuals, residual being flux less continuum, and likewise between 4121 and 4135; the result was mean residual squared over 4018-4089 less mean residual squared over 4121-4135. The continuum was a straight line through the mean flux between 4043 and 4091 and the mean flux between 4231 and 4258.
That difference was 0.19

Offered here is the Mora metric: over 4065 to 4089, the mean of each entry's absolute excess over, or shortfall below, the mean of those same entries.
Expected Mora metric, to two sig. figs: 0.65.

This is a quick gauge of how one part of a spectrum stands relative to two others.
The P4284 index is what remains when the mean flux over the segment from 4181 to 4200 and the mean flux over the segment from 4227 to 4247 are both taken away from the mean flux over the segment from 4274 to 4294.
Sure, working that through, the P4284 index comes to -6.79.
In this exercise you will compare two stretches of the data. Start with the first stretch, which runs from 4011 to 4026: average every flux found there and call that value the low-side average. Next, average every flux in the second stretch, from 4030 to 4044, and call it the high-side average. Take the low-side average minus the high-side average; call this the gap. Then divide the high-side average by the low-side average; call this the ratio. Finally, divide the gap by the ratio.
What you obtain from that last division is 0.8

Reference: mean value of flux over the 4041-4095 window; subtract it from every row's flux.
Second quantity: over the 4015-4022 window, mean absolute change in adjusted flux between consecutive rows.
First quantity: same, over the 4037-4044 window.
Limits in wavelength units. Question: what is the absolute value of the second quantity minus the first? 0.20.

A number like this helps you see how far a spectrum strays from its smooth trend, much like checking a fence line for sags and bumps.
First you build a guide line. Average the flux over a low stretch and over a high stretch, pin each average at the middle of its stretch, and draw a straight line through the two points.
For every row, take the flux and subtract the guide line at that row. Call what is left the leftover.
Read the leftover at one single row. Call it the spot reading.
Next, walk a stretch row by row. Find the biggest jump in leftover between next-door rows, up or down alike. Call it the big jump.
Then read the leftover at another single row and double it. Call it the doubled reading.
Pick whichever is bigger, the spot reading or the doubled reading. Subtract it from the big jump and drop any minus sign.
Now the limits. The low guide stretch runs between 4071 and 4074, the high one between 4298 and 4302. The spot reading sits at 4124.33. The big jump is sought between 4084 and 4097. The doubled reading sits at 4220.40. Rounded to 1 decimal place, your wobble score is 2.0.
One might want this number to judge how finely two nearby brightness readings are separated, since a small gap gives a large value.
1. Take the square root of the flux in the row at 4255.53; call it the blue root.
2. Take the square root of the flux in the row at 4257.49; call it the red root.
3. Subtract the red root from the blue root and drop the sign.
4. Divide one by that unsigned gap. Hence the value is 65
